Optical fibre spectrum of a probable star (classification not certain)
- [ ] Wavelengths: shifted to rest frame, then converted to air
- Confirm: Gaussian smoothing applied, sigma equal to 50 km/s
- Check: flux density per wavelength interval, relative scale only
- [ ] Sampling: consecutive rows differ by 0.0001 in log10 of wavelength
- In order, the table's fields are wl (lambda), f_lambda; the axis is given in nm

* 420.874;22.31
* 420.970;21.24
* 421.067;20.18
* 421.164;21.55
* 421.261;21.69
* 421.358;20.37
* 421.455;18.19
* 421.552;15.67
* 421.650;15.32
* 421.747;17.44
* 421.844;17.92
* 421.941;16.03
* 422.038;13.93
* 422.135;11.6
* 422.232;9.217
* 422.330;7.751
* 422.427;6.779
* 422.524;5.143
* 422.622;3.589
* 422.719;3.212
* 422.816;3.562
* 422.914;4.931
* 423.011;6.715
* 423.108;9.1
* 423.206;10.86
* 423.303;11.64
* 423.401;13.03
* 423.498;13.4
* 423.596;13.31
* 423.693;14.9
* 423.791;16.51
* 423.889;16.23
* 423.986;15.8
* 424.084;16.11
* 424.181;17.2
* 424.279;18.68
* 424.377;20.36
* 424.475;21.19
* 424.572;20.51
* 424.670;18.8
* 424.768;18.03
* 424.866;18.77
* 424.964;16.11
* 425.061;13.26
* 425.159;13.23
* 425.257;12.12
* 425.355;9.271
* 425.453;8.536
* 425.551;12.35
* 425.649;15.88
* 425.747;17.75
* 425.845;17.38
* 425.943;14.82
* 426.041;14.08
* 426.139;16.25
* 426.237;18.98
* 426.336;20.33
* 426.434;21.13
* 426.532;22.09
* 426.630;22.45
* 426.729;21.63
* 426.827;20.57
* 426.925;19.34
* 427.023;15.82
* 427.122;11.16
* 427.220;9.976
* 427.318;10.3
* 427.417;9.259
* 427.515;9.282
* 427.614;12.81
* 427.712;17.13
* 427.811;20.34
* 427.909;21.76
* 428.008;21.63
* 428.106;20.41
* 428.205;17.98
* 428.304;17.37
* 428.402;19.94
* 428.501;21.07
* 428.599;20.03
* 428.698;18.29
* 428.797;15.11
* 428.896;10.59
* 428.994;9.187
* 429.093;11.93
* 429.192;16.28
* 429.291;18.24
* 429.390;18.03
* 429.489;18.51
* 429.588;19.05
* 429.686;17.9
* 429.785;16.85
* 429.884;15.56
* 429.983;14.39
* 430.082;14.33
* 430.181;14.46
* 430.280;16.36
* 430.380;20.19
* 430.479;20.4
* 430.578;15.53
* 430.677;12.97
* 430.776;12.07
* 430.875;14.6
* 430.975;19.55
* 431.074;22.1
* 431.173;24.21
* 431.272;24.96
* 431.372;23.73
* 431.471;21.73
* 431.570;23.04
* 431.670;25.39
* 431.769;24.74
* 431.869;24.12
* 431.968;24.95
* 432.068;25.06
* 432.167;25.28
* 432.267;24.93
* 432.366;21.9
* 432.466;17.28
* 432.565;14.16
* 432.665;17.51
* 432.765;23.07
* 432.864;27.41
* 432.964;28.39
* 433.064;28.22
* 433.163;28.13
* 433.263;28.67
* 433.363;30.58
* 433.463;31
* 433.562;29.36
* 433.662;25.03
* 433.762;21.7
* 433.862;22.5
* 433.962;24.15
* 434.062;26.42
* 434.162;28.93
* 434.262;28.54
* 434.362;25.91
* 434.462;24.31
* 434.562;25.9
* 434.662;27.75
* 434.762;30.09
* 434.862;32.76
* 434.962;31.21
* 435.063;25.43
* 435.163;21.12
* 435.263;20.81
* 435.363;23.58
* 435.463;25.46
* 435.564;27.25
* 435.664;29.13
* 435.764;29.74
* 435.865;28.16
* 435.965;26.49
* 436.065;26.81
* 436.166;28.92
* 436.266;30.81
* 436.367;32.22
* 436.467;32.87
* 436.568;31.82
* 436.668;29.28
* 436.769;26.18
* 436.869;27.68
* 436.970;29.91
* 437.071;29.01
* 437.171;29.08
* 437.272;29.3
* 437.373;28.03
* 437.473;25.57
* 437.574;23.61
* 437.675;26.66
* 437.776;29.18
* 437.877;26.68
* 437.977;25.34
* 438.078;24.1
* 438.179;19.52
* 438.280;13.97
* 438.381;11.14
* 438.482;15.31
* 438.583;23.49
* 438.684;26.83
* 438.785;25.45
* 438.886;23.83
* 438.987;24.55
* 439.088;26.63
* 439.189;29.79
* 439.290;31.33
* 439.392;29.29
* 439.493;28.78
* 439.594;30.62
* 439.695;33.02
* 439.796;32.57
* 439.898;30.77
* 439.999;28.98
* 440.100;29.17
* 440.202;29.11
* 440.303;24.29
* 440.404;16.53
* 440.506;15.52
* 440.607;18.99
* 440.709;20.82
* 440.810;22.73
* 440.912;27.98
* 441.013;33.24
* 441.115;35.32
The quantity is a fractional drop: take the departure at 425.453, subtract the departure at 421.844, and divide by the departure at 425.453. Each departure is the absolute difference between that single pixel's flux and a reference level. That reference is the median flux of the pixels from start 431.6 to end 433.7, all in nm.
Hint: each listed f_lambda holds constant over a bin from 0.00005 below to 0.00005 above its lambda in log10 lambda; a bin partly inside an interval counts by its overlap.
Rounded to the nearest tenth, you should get 0.6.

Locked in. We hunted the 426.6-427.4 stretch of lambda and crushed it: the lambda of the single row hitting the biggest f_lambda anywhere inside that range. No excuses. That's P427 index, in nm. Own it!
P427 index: 426.630 nm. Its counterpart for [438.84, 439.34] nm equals 439.290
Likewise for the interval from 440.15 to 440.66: 440.202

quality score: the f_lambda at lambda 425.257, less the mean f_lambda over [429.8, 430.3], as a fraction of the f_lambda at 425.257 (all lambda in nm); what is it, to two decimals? -0.24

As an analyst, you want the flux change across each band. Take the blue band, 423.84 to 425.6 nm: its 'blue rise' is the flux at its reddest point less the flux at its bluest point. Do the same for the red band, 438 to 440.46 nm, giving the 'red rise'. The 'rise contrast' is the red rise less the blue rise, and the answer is -4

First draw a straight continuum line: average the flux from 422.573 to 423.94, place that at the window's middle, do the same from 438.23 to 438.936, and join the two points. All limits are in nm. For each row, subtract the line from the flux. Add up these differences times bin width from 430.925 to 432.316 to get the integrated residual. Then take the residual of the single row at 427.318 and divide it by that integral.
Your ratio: -0.21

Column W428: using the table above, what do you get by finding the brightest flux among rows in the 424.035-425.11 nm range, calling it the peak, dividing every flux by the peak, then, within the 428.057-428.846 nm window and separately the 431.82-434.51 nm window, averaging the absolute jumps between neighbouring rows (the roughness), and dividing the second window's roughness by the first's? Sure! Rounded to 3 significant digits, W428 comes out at 1.08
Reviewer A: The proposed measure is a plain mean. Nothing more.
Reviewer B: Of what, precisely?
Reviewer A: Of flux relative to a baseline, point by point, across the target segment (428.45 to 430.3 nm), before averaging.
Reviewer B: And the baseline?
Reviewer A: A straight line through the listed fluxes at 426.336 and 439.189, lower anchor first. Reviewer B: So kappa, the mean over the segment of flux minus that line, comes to -6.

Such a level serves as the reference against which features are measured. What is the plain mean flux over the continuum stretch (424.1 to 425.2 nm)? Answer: 18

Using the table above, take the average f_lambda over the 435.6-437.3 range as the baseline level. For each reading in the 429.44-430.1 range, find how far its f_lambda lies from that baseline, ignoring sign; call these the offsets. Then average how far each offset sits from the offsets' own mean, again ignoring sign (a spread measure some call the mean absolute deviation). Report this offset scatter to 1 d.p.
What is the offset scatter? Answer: 1.6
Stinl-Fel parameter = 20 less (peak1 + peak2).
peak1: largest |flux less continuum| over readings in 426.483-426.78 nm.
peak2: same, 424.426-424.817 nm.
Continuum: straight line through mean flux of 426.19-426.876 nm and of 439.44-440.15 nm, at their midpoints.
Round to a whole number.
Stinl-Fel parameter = 17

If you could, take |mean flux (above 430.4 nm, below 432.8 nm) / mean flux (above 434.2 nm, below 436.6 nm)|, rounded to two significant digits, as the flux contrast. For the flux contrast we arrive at 0.75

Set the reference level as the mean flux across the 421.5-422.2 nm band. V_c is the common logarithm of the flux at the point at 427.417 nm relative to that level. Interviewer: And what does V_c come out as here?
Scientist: -0.22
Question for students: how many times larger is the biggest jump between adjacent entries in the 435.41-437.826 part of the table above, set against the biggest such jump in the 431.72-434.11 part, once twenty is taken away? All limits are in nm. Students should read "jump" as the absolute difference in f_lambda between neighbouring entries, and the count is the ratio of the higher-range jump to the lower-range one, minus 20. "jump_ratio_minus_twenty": -19.4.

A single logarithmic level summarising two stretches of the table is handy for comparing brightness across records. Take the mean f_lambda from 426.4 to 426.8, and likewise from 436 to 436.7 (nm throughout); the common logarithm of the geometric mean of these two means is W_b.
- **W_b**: 1.41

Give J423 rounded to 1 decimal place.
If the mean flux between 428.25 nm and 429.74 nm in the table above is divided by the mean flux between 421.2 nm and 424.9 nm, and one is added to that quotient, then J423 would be 2.2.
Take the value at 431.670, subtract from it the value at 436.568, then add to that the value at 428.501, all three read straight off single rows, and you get 14.6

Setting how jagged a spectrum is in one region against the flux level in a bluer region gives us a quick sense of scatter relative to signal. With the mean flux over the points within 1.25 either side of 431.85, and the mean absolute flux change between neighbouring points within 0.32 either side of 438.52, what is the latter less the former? -18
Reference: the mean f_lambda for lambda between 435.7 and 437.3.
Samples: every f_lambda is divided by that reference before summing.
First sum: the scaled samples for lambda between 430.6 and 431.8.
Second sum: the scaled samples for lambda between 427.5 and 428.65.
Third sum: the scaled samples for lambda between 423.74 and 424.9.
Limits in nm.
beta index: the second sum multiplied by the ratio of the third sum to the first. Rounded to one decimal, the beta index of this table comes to 6.6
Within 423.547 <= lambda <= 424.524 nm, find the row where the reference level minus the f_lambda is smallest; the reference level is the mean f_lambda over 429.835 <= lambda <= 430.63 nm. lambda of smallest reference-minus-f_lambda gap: 424.475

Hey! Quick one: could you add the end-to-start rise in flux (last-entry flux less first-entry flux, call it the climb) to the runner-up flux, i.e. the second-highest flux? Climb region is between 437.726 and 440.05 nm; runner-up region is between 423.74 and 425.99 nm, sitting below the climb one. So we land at 20.3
